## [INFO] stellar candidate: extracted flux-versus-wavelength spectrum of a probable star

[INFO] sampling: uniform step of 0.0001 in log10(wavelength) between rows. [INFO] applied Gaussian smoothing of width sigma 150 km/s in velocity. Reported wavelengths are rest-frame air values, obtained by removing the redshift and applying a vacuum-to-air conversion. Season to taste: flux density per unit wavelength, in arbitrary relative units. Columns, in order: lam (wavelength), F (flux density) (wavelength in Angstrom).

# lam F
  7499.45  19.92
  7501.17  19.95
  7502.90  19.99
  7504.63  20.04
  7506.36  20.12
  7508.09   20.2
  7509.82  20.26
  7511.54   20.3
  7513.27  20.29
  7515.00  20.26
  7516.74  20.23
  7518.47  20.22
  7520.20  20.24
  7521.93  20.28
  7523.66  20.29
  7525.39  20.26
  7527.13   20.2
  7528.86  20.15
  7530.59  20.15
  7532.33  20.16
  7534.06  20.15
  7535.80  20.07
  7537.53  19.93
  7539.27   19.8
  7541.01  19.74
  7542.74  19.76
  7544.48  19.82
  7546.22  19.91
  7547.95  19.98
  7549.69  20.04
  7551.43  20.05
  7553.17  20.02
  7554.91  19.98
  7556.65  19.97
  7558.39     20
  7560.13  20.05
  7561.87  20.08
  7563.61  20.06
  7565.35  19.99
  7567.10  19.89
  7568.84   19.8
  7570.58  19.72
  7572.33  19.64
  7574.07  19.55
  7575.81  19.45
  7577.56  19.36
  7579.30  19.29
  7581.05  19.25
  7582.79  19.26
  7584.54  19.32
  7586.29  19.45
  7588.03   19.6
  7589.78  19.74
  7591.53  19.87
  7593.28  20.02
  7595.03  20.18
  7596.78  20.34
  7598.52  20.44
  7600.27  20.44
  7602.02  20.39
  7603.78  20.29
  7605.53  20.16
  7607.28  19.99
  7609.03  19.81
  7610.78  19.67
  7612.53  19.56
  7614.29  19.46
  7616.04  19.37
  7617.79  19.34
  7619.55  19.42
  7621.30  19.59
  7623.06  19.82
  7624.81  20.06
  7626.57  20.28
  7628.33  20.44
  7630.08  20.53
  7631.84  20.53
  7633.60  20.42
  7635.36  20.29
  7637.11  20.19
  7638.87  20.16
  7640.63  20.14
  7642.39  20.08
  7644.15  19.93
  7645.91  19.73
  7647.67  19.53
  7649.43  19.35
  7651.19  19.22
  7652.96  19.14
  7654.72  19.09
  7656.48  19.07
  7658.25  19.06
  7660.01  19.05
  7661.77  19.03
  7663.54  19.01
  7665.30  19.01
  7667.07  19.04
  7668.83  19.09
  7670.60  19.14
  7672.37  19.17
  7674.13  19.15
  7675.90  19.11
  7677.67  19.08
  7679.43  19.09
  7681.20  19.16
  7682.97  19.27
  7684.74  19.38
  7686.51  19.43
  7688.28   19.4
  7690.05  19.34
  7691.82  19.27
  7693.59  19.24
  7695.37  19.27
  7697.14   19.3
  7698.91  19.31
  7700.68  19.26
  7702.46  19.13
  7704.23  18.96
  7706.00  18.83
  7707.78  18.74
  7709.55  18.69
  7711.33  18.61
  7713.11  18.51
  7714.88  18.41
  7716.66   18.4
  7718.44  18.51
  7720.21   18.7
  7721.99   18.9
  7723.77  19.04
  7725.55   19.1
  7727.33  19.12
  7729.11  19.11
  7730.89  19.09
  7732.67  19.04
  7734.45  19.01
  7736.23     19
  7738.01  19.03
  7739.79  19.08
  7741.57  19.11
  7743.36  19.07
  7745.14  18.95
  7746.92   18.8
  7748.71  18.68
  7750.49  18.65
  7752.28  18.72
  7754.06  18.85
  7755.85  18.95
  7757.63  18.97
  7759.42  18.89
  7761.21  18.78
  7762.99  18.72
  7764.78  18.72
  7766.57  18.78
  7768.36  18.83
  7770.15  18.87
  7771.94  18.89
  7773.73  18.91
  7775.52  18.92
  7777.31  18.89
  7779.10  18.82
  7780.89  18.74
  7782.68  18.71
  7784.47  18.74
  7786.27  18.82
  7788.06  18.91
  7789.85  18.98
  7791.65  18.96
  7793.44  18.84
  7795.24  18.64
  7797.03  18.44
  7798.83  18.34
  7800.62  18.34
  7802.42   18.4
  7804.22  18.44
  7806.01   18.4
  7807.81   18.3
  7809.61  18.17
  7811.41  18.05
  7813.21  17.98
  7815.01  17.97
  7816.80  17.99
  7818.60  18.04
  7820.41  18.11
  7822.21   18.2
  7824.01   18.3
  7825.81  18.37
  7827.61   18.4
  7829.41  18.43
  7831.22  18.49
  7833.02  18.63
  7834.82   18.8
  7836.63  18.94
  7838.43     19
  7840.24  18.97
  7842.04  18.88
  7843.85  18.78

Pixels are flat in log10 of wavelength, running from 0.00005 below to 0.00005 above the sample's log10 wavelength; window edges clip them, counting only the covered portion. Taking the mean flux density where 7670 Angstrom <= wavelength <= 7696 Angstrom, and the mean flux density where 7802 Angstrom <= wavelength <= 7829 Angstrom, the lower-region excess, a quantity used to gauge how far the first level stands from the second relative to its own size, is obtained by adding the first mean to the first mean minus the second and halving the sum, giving 10.1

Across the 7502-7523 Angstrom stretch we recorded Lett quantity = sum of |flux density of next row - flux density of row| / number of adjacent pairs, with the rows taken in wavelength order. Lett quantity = 0.041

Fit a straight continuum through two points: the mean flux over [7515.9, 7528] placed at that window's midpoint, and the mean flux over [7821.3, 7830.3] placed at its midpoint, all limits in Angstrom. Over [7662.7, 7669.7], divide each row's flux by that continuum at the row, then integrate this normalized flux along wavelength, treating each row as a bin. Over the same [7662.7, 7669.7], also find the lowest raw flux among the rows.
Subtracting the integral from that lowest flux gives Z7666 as 12.1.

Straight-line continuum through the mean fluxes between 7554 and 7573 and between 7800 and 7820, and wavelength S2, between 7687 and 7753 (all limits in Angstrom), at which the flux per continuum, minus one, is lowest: 7714.88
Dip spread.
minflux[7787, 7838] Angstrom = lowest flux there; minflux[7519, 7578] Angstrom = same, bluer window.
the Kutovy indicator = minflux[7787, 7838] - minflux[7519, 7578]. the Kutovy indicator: -1.4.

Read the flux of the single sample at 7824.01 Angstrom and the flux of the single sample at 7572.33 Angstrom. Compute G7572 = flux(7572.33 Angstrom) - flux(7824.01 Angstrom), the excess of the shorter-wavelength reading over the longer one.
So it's 1.3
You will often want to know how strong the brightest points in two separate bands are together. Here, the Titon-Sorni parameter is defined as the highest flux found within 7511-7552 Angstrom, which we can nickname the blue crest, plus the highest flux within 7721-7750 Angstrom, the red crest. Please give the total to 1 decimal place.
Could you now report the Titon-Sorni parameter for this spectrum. 39.4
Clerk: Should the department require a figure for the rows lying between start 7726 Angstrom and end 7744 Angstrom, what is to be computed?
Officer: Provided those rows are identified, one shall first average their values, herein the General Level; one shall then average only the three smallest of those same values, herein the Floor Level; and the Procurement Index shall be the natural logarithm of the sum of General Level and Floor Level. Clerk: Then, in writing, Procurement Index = 3.64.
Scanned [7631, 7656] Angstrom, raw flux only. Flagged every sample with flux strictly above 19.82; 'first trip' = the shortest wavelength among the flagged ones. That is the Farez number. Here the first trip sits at 7631.84 Angstrom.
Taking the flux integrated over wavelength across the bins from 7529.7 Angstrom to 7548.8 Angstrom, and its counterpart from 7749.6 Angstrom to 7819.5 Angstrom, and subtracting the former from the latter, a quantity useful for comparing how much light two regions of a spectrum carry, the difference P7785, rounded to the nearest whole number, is 921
